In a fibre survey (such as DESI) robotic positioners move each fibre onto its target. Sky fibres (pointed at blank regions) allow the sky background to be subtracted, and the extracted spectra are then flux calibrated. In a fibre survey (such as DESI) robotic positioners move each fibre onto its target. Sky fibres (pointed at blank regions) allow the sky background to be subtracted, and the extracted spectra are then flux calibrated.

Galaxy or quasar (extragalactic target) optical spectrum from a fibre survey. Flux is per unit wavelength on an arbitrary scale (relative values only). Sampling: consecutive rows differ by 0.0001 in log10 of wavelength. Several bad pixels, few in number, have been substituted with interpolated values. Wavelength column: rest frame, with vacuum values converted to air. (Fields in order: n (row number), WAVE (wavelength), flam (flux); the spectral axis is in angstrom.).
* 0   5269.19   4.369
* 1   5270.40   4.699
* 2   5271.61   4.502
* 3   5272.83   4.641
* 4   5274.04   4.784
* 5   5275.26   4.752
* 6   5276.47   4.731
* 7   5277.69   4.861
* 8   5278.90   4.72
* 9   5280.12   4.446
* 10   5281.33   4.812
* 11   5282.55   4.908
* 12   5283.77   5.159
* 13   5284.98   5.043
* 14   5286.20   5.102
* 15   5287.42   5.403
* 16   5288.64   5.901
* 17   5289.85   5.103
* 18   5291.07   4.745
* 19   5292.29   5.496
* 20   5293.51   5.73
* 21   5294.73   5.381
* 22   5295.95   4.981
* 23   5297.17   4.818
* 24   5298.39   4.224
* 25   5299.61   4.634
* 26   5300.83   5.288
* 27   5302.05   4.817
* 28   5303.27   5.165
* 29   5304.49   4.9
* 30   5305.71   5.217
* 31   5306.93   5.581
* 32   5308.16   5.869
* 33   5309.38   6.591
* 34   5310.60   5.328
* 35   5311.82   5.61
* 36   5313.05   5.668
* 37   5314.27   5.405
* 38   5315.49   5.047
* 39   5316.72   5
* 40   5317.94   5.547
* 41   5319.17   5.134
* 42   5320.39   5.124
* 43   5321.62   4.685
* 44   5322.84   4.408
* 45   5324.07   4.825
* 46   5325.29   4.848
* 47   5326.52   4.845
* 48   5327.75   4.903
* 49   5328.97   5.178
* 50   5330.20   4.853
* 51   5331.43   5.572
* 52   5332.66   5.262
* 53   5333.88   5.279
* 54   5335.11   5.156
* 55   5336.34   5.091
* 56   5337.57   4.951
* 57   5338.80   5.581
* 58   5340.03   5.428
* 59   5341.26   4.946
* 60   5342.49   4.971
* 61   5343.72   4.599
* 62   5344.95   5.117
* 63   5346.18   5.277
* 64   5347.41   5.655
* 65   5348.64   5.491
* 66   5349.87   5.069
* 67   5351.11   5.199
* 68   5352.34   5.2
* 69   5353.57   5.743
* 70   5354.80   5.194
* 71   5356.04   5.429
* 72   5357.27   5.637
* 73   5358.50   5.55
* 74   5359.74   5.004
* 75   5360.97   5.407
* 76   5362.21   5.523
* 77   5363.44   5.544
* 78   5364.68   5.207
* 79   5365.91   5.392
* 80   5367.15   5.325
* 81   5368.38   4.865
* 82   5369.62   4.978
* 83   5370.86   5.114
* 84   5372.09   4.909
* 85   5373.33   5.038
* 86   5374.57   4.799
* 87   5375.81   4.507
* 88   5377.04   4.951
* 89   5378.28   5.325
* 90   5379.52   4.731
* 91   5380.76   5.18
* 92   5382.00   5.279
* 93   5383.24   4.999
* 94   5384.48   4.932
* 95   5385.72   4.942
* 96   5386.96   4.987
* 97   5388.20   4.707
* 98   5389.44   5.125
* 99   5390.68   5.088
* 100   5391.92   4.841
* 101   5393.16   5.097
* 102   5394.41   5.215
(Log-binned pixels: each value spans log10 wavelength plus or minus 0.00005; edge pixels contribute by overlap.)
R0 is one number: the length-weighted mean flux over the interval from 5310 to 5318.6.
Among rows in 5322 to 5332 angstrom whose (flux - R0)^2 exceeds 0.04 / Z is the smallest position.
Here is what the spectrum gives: 5322.84 angstrom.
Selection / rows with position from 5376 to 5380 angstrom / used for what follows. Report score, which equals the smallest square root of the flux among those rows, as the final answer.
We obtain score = 2.18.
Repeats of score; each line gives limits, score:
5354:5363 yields 2.24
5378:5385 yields 2.18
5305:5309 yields 2.28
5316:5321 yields 2.24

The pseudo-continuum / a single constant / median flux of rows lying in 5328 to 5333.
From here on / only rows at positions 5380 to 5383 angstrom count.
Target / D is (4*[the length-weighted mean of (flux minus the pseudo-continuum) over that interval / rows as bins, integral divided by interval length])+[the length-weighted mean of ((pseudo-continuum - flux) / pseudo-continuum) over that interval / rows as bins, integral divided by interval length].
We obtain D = -0.16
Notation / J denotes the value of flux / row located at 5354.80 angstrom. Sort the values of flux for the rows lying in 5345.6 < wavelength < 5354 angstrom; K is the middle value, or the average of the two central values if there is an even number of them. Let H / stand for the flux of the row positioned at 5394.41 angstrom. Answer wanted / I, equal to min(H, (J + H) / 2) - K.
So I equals -0.1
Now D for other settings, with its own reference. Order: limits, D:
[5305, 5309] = 1.44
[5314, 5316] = -0.06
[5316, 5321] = -0.08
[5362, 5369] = 0.29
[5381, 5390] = -0.83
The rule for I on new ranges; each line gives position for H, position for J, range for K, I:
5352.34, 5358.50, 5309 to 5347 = 0.1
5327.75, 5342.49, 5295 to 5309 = -0.1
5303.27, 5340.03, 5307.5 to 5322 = -0.2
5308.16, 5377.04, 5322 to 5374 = 0.2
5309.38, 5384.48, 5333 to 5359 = 0.6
